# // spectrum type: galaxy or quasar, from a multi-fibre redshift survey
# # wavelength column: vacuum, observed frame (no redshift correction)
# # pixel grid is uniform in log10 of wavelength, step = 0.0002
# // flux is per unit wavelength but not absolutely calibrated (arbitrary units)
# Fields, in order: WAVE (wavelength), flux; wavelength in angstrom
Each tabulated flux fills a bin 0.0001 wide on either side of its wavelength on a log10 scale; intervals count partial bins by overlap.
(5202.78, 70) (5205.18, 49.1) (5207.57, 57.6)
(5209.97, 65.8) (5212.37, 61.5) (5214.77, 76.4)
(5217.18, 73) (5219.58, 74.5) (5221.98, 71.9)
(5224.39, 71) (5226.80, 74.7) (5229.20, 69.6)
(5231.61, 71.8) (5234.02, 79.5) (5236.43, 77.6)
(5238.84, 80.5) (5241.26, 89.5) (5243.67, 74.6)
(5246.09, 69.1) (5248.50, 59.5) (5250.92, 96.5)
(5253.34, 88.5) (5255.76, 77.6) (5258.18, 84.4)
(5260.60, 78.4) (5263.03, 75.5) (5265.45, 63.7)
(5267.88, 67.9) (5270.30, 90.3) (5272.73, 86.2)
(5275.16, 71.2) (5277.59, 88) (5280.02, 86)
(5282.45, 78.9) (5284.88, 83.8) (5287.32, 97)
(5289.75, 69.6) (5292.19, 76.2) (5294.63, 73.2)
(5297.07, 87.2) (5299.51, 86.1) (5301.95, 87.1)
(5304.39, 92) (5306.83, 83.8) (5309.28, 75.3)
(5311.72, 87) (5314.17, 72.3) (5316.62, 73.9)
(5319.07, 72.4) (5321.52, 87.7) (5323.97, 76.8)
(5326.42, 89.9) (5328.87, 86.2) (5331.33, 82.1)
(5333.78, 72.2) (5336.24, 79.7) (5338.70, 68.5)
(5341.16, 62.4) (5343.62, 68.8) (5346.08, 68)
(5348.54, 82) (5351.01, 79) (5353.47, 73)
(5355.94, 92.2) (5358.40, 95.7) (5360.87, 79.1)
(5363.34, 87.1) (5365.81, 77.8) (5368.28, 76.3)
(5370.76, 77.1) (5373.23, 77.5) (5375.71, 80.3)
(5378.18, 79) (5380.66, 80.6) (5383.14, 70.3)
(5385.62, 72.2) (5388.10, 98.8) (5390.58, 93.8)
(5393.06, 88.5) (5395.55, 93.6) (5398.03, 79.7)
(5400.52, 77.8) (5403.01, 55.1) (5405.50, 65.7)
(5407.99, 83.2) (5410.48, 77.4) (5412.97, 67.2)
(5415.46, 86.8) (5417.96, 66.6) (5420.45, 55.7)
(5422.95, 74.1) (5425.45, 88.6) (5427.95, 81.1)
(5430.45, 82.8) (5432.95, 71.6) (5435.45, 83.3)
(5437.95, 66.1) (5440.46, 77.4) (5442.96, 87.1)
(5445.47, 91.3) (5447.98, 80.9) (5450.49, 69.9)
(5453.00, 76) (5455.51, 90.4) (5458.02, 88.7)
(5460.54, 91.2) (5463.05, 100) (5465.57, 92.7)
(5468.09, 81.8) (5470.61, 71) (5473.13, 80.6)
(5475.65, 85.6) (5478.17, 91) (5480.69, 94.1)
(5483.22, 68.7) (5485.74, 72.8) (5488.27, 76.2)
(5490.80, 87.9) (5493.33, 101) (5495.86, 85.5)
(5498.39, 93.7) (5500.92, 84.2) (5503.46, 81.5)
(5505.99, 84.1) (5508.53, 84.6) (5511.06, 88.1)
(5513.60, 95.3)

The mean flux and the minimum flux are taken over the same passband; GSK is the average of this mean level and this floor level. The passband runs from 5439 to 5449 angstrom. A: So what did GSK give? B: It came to 81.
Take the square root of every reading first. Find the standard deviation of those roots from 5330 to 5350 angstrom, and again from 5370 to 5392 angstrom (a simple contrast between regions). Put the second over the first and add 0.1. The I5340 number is 1.3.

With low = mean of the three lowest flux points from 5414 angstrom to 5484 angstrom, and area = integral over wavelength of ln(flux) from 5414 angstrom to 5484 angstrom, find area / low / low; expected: 0.078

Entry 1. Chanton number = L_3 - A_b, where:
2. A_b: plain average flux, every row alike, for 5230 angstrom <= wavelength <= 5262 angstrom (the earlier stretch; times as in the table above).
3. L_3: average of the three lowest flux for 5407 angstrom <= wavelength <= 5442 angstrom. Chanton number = -16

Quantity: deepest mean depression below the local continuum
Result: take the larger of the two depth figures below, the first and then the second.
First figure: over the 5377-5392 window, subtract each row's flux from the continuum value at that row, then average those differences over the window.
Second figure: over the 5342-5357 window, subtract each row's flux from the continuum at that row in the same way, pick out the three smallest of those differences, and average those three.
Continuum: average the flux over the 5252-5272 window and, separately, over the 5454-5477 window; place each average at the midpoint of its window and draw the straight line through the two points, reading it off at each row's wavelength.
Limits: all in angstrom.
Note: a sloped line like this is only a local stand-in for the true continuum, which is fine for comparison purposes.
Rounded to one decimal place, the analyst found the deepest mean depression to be 1.0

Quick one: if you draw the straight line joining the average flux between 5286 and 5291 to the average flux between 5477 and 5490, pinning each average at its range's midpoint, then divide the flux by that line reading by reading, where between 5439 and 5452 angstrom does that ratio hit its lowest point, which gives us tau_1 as 5450.49 angstrom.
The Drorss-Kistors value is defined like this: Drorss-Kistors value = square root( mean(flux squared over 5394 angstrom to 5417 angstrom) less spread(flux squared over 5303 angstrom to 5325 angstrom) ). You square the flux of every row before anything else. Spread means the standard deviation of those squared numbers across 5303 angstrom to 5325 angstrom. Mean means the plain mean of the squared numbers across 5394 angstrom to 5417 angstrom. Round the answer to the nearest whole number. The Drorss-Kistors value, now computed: 69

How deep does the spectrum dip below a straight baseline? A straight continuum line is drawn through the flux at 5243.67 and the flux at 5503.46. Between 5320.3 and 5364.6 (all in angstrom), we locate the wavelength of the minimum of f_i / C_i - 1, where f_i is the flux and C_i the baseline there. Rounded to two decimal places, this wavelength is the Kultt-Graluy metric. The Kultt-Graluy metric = 5341.16 angstrom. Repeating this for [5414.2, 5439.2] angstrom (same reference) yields 5420.45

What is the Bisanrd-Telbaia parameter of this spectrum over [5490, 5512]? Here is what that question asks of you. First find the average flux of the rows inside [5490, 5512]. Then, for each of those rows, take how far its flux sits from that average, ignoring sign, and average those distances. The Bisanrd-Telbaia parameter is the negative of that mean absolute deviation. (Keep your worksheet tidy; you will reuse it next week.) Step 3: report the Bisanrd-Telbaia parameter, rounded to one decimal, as -4.3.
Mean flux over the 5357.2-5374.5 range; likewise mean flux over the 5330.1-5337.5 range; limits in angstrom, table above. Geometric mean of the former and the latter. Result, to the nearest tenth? 79.7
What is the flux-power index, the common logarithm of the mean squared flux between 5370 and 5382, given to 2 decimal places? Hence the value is 3.79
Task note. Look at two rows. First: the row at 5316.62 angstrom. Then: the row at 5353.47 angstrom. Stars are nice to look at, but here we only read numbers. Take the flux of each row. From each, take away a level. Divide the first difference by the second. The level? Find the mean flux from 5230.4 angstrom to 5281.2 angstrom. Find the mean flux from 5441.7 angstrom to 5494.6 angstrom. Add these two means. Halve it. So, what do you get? 0.90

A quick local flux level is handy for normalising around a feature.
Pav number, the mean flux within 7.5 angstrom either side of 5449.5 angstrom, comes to 83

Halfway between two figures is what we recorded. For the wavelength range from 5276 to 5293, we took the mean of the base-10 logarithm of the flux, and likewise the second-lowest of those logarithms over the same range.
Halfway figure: 1.90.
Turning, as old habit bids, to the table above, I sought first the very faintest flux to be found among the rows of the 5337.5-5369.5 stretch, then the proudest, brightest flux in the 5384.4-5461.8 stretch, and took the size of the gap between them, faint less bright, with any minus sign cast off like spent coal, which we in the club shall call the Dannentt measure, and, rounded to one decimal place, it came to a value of 36.4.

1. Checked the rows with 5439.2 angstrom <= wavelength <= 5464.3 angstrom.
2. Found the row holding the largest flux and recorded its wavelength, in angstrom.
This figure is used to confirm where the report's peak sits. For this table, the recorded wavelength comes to 5463.05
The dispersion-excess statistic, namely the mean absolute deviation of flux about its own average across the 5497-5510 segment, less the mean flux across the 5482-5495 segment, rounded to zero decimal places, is -78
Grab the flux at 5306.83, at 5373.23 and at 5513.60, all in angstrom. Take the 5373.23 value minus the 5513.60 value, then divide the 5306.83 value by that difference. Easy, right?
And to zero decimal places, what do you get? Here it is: -5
